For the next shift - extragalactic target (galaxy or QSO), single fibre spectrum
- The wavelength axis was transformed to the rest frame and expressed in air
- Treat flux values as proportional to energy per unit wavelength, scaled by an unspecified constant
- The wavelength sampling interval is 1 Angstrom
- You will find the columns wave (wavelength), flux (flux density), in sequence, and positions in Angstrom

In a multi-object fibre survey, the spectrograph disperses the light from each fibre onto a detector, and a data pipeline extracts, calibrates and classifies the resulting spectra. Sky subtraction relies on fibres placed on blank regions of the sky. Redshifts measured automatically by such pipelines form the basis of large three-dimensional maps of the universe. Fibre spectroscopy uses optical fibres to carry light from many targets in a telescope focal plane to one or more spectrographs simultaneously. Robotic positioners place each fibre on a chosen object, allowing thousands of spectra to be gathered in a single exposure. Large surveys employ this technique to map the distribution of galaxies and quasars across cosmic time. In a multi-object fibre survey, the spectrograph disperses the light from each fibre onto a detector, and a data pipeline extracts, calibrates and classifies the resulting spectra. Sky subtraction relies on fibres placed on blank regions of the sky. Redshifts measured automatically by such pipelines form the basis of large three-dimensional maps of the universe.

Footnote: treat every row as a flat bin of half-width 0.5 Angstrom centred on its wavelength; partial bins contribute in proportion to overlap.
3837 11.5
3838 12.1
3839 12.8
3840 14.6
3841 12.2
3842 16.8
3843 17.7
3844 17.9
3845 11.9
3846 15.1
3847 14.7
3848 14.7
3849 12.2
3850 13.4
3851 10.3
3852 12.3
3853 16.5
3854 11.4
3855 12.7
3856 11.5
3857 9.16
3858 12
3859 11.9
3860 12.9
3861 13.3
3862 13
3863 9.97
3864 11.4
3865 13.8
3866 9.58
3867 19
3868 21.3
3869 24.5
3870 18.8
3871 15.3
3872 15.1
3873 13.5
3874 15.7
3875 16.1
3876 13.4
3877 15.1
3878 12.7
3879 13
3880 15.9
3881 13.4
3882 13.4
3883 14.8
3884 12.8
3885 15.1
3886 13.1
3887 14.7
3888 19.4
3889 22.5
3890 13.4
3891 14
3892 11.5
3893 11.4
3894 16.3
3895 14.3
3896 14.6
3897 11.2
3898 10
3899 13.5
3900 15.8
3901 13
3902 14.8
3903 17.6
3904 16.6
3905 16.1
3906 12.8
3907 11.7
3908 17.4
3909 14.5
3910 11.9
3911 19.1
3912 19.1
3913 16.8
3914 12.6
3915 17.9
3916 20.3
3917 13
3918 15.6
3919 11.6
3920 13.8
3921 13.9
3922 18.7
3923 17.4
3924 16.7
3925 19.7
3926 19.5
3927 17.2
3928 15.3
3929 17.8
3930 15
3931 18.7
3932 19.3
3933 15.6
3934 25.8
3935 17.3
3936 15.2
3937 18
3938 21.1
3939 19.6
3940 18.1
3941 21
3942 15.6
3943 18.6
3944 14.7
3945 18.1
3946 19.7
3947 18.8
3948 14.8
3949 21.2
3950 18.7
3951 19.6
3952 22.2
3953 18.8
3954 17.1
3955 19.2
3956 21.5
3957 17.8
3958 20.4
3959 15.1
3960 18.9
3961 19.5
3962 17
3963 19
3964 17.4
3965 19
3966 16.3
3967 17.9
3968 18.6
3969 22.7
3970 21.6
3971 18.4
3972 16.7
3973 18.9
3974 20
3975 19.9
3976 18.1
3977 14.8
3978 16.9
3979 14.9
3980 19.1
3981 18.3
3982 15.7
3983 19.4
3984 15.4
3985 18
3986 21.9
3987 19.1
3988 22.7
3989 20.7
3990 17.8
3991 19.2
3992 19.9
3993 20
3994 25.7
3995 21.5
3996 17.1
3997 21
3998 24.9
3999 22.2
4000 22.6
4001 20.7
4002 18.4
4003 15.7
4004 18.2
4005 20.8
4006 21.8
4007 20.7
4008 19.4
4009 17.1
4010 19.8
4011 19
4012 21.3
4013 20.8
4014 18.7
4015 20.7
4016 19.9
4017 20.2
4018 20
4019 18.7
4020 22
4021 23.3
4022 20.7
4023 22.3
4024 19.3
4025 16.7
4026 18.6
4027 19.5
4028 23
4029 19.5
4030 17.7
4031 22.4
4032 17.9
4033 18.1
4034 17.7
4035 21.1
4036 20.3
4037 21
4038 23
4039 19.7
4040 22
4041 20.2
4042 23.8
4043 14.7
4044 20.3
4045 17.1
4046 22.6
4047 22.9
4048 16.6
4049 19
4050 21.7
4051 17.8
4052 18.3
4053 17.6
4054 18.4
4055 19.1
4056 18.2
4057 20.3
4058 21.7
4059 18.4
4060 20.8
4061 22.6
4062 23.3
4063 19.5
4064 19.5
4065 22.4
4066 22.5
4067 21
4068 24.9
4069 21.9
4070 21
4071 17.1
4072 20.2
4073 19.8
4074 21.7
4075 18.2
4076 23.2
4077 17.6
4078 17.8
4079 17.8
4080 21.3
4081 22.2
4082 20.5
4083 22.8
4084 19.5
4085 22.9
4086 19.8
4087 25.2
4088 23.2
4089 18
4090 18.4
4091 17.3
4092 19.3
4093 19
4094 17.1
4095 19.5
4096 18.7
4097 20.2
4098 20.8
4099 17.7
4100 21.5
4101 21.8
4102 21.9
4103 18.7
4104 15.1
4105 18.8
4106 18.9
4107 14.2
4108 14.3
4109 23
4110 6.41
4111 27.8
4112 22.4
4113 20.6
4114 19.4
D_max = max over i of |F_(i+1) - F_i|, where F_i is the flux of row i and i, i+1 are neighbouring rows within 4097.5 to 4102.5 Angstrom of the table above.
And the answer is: 3.8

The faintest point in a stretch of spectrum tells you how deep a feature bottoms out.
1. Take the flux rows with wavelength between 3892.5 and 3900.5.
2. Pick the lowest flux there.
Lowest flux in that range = 10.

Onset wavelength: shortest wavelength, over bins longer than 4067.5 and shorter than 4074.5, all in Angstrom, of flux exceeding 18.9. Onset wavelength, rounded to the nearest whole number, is 4068 Angstrom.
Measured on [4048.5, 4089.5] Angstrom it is 4049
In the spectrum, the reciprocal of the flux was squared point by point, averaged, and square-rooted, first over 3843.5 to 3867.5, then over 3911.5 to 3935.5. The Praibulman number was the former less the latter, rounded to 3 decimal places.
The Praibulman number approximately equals 0.020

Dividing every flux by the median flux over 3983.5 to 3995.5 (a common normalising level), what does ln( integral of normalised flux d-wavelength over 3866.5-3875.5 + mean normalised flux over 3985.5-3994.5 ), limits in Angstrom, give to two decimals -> 2.20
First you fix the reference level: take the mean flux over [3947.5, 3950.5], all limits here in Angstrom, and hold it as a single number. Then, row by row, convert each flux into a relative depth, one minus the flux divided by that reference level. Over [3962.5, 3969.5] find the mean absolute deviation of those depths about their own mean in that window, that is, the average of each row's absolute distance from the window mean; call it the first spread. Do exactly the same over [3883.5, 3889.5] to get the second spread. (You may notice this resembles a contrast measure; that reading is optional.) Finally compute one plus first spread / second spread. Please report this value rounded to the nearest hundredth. 1.42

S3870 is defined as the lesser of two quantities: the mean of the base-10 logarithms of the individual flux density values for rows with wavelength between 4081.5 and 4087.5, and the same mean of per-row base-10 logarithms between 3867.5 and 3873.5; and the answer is 1.25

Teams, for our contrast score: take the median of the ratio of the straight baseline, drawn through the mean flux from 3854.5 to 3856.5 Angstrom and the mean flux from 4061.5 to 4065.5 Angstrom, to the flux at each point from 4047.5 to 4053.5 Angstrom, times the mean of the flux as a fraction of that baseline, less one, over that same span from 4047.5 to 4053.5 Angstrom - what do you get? -0.12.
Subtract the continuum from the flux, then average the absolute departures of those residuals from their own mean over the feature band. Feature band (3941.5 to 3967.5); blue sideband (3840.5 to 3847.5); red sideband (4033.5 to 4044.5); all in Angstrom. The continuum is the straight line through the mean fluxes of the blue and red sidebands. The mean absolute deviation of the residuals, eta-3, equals 1.6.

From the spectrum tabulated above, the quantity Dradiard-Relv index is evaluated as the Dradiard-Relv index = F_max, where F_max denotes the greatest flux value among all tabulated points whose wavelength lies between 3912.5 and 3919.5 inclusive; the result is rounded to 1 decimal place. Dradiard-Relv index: 20.3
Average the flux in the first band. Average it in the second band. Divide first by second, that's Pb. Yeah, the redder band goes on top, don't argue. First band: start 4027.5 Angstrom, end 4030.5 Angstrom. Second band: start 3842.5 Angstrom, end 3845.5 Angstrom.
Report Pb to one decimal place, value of 1.3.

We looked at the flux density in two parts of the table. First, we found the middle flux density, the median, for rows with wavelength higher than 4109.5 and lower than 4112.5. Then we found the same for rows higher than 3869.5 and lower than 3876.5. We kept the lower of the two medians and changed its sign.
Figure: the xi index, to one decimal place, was -15.3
